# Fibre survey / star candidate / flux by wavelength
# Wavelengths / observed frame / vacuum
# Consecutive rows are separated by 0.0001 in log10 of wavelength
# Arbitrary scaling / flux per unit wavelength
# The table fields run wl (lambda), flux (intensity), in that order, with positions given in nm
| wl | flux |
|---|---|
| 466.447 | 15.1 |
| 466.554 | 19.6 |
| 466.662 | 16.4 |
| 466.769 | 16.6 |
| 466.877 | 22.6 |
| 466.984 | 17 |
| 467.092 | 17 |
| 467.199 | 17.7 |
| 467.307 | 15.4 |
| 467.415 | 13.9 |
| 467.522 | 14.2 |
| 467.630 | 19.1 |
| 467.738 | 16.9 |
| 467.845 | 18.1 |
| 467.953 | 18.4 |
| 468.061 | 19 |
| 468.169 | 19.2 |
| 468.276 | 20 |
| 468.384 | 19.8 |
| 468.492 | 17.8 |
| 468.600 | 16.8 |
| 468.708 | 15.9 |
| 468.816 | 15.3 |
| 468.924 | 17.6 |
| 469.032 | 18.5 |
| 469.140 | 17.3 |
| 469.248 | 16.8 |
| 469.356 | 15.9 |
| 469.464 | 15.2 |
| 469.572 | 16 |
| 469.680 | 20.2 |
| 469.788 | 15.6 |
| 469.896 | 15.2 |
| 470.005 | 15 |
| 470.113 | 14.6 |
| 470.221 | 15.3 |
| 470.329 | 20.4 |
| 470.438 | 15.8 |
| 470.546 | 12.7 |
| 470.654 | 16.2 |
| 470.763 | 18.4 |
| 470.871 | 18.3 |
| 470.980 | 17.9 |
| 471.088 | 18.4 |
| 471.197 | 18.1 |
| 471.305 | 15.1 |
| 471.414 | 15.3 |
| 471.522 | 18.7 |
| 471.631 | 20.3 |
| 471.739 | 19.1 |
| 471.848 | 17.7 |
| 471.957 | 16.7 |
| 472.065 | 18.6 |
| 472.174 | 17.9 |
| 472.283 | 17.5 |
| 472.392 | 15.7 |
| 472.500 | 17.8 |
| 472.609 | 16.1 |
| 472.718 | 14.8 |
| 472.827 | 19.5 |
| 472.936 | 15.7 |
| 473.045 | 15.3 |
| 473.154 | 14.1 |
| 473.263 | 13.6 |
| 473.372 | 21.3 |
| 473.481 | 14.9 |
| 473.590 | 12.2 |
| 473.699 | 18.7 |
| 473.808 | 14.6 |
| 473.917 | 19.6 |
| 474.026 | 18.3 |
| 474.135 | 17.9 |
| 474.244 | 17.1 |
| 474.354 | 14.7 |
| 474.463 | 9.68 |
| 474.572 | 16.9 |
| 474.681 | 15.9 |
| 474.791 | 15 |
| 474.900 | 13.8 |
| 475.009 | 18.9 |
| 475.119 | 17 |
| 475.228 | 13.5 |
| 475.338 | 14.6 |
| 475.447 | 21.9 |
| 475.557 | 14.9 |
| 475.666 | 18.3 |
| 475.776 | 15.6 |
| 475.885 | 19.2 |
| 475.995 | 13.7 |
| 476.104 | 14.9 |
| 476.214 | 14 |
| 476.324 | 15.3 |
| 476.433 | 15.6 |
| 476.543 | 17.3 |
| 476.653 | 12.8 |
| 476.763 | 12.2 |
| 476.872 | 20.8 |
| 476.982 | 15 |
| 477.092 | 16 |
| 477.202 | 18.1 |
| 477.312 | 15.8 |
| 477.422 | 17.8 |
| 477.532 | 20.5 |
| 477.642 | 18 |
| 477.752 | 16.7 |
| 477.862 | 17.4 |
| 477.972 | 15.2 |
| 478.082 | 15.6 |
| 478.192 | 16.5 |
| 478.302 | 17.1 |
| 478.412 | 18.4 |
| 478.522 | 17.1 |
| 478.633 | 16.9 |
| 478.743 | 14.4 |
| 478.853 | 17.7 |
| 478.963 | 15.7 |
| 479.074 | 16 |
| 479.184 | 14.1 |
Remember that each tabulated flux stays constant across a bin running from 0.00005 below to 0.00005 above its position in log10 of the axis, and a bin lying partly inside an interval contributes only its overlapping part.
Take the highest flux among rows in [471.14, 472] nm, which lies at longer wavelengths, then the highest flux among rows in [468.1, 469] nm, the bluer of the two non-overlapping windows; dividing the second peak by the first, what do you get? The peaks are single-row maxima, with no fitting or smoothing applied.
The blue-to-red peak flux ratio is 0.99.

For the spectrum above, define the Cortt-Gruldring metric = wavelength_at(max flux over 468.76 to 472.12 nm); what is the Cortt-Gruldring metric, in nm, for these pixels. 470.329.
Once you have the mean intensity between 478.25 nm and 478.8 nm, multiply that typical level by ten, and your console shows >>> 168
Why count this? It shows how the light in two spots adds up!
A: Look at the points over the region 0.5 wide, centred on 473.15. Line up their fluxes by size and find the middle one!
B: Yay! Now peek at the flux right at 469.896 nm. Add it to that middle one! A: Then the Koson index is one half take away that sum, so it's -30.0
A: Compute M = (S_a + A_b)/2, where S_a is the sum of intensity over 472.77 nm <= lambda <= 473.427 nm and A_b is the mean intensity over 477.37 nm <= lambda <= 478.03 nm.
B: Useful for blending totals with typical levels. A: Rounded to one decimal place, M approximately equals 58.5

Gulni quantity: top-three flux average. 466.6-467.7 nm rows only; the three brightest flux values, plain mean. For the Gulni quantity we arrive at 19.8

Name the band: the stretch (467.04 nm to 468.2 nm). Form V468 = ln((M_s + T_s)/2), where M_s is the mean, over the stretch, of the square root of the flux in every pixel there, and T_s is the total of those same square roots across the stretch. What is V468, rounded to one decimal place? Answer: 3.2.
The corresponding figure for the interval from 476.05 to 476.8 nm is 2.7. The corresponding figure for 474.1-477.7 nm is 4.2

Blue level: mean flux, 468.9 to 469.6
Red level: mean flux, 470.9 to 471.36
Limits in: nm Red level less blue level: 0.6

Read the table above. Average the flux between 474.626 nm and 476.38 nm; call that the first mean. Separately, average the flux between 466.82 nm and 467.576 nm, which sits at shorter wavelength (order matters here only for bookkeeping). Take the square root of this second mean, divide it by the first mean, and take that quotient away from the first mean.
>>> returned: 15.8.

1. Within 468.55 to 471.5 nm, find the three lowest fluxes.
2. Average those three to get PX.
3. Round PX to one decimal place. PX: 14.1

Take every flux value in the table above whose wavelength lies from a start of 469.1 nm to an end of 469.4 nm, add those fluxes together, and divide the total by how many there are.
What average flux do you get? 16.67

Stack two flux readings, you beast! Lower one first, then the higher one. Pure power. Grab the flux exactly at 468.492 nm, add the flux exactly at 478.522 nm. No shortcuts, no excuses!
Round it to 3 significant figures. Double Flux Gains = 34.9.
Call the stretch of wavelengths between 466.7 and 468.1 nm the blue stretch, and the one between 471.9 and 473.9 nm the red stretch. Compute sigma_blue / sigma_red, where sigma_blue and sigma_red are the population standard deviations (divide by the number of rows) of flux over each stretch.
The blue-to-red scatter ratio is 1.0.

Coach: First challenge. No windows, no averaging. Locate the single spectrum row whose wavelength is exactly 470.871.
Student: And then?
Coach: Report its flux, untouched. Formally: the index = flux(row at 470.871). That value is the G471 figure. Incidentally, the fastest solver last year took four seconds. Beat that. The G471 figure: 18.3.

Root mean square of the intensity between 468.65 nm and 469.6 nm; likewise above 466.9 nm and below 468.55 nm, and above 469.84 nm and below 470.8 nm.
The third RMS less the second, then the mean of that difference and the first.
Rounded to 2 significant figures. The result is 7.5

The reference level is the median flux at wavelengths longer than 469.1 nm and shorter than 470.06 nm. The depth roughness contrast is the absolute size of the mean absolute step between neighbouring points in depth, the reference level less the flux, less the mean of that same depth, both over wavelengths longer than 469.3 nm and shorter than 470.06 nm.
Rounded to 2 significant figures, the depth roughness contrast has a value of 2.1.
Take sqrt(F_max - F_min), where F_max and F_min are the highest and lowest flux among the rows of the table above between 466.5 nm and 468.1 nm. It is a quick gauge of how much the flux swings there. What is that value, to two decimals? 2.95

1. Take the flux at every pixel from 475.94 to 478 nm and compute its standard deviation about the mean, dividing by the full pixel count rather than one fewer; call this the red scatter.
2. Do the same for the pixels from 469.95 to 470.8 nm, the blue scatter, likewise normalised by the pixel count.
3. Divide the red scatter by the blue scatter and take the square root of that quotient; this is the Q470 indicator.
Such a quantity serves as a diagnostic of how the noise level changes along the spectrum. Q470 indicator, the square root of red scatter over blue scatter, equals 1.01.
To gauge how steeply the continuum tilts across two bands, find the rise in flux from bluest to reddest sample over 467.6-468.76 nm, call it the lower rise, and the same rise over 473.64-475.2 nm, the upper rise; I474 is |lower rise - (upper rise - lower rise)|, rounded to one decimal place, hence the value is 4.7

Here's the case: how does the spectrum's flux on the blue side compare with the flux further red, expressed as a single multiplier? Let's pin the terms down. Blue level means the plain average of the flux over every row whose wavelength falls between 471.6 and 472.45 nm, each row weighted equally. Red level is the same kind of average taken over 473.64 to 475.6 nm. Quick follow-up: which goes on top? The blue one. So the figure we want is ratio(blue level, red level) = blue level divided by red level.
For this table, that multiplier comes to 1.10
